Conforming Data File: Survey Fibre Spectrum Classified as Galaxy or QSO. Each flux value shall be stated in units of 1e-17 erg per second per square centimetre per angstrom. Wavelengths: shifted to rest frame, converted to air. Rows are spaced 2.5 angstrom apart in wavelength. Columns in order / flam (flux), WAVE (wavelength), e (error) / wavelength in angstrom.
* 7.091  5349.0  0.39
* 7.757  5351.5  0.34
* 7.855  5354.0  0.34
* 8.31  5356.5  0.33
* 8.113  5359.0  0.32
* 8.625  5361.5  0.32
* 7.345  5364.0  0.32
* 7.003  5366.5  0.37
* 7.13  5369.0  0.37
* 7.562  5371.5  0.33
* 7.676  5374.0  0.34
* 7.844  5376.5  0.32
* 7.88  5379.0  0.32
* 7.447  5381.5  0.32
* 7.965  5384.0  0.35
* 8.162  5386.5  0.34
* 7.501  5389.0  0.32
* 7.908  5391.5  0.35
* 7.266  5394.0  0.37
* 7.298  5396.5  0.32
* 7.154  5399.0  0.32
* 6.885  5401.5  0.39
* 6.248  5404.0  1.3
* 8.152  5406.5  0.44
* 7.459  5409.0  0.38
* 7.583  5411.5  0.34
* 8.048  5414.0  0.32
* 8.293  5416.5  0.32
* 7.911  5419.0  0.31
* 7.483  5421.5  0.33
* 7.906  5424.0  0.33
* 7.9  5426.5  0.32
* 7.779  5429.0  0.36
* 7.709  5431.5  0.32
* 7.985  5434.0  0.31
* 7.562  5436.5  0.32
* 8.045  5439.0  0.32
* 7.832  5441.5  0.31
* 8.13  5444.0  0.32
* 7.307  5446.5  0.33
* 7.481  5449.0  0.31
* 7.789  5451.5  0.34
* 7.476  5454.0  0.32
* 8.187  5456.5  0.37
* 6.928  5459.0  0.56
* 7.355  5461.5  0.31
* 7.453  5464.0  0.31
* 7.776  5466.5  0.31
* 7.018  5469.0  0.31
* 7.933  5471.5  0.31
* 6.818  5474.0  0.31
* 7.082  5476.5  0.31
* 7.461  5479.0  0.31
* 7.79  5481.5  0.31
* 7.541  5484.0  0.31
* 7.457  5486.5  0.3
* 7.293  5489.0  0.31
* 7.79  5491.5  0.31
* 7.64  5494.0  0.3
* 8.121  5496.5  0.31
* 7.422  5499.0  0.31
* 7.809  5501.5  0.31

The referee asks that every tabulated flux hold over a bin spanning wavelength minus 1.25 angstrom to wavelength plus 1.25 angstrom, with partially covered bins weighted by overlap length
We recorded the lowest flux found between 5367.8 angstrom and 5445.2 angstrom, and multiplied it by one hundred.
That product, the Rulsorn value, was 625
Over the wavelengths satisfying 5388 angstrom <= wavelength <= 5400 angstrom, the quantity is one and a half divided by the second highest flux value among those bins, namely 0.200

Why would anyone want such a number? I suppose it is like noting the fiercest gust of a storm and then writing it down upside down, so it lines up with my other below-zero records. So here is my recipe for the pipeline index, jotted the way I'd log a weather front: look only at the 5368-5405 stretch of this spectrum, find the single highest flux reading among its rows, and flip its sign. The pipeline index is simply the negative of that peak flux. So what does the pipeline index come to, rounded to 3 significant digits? -8.16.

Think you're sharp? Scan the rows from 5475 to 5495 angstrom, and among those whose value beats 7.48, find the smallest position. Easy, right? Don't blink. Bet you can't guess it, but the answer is 5481.5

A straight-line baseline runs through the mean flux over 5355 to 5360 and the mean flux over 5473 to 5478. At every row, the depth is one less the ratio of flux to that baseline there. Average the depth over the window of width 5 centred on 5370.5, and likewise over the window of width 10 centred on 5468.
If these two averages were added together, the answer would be 0.02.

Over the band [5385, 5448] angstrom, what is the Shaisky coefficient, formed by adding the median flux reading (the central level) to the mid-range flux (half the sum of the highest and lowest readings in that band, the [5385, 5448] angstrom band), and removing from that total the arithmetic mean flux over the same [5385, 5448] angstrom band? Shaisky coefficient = 7.39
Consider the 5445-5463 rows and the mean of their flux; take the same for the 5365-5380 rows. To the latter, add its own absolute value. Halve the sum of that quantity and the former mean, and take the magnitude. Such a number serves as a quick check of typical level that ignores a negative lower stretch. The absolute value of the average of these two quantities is 11.3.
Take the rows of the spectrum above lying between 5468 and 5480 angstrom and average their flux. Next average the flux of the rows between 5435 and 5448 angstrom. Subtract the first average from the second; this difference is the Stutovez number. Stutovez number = 0.5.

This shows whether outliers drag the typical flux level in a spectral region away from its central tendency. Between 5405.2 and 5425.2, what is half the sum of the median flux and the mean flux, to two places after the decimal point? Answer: 7.88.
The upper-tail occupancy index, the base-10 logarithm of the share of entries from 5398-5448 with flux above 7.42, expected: -0.10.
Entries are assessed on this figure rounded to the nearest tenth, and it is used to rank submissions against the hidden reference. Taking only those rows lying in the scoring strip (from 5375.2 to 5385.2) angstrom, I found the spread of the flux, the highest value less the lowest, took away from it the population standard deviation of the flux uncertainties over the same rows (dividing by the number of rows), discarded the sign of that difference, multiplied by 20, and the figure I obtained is 10.1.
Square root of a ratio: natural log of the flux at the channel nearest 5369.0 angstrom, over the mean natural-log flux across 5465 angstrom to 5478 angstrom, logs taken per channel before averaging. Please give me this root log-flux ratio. 0.99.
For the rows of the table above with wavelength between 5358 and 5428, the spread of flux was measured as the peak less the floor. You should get 2.38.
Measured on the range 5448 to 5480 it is 1.37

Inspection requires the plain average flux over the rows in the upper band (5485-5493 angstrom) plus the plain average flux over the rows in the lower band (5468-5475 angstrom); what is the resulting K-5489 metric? 14.8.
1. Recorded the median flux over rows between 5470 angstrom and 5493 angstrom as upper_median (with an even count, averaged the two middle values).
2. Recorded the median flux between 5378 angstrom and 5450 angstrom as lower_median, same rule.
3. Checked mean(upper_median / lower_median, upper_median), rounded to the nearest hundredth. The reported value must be 4.21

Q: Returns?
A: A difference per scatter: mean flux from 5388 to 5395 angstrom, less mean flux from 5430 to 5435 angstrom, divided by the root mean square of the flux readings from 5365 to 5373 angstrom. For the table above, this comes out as -0.04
